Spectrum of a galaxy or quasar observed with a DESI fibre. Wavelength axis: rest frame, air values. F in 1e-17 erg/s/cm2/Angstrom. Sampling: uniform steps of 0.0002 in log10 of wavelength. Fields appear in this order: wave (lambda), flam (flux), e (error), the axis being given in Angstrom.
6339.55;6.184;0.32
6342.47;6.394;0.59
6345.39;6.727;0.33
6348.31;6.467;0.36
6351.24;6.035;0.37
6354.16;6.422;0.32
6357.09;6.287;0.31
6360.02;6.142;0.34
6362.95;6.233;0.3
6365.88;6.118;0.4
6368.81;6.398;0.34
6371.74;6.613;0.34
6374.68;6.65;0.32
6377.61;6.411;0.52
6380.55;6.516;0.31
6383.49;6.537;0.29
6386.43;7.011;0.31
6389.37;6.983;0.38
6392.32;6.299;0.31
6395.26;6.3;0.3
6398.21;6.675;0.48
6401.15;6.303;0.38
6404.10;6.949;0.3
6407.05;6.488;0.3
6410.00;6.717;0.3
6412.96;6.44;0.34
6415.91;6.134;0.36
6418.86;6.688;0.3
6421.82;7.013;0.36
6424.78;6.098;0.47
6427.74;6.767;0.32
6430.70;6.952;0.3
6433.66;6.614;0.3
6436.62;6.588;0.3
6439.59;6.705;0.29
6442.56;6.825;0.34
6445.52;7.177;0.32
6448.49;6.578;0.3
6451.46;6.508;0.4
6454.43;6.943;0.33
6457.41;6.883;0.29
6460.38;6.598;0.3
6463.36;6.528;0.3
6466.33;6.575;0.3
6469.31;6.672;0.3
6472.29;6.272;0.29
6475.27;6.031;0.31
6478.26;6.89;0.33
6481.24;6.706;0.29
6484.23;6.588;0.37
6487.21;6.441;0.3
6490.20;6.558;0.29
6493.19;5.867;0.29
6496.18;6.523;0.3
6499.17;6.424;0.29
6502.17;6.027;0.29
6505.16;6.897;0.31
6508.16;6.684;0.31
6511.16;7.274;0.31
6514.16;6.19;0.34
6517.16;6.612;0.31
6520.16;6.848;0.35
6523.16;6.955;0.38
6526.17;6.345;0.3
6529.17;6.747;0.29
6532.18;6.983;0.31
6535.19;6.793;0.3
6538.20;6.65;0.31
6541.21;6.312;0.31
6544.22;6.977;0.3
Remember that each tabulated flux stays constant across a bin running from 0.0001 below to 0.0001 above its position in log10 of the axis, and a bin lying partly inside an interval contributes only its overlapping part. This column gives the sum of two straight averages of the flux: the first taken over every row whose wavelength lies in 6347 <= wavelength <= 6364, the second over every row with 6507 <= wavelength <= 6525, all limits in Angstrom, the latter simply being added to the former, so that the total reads 13.0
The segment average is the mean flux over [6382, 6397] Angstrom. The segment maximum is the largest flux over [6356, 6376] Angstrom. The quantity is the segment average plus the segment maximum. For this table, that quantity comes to 13.3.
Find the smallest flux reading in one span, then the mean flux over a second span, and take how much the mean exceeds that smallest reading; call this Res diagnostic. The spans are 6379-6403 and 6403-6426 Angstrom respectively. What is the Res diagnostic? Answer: 0.27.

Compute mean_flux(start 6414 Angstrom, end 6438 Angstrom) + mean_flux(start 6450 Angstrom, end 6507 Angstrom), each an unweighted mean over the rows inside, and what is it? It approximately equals 13.1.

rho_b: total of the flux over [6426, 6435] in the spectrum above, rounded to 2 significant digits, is 20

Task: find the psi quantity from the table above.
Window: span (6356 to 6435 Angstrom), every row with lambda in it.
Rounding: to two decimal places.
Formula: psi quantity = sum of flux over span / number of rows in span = 6.53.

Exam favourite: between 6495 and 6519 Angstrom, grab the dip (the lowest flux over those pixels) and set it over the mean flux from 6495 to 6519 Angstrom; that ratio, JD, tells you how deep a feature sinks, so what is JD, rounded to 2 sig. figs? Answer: 0.92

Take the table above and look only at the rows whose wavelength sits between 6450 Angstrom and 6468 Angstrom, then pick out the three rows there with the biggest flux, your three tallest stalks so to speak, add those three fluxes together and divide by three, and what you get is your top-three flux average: 6.81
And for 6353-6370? 6.37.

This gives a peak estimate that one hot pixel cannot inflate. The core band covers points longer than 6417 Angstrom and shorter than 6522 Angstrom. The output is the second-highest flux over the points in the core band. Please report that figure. 7.177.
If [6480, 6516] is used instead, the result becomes 6.897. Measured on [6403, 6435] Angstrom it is 6.952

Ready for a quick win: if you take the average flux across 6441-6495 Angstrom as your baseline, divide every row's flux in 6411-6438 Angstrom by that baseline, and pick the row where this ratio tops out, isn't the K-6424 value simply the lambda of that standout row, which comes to 6421.82 Angstrom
